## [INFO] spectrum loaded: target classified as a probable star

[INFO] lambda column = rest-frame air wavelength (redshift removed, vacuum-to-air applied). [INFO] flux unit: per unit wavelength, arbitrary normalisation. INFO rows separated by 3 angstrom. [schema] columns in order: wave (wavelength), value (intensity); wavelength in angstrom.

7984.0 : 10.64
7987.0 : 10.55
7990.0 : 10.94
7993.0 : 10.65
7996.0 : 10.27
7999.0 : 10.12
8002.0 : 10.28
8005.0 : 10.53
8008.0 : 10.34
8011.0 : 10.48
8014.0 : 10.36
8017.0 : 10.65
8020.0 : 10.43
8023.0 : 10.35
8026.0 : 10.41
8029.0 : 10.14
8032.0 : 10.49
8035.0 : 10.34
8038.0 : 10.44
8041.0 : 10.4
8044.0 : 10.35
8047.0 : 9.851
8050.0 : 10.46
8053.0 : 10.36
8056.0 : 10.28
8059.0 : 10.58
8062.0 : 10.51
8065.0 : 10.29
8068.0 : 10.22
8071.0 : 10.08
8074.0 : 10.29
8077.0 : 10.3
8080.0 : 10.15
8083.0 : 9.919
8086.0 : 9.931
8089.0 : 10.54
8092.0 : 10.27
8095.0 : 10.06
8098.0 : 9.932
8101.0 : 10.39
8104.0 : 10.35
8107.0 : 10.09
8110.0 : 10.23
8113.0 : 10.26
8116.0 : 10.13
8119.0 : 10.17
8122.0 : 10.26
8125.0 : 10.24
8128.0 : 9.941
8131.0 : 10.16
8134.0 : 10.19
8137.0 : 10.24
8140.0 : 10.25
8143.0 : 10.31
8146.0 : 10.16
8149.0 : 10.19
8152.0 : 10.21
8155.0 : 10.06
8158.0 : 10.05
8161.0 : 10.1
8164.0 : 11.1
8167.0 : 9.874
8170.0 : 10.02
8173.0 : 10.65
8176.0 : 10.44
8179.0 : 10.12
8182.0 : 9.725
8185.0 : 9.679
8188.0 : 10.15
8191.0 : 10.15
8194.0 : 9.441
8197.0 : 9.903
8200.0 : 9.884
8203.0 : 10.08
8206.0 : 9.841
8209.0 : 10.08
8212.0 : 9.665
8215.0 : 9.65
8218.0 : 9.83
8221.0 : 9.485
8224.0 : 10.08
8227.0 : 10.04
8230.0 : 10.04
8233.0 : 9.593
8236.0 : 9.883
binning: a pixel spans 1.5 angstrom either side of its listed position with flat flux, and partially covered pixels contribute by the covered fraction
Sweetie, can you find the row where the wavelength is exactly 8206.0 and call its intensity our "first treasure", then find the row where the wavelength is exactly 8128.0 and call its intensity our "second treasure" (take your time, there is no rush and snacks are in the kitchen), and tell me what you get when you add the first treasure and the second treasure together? 19.8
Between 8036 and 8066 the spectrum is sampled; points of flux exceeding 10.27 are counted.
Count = 9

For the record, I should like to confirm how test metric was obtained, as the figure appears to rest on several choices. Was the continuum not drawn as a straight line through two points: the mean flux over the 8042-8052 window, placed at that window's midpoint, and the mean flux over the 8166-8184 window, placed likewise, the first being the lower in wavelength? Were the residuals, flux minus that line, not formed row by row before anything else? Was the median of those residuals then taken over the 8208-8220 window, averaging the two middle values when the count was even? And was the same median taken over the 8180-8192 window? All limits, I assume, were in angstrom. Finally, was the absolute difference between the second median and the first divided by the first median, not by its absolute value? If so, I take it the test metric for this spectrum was -0.5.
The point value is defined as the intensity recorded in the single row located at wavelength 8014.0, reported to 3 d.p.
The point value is 10.360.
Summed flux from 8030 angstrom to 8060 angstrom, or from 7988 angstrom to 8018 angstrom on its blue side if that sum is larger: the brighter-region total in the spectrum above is 105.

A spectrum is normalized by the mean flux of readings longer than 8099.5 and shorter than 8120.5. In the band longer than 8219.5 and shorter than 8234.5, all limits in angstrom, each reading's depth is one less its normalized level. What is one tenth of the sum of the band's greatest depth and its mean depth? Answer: 0.0110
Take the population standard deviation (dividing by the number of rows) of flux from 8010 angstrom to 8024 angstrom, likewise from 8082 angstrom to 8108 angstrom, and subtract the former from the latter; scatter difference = 0.11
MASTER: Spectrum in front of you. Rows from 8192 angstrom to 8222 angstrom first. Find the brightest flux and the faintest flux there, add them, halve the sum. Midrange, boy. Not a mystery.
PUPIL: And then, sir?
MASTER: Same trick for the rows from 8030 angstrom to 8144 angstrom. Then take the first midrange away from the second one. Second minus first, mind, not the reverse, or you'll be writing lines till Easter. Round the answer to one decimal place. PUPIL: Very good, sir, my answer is 0.5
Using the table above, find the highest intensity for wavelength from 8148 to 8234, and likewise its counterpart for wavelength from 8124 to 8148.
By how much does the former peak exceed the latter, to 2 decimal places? 0.79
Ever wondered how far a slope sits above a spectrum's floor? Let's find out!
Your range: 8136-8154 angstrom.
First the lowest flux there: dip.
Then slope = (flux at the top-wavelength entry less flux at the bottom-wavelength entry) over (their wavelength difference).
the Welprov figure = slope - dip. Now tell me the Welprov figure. -10.2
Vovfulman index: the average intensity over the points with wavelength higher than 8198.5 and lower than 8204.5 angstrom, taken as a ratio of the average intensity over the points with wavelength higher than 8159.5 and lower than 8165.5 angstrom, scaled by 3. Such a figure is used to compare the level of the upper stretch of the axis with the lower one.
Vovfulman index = 2.83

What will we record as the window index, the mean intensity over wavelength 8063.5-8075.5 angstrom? 10.2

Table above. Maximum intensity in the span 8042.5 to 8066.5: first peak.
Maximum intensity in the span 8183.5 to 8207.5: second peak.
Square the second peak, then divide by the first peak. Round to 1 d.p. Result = 9.7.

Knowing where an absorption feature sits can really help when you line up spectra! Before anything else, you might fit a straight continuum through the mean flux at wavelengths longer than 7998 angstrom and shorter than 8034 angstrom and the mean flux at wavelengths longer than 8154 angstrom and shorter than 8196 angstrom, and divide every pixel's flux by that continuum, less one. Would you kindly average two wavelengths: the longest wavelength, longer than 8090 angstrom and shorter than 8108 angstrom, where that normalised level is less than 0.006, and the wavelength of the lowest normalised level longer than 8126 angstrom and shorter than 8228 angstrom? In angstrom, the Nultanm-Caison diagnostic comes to 8150.5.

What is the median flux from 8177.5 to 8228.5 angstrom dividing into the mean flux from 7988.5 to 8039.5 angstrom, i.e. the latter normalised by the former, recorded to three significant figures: 1.05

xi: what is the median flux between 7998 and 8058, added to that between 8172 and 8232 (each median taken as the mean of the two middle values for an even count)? 20.33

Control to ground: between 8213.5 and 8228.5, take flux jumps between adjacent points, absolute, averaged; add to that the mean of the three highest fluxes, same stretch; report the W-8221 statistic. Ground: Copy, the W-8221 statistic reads 10.3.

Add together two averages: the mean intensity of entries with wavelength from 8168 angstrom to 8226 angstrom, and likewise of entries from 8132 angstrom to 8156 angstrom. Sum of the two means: 20.1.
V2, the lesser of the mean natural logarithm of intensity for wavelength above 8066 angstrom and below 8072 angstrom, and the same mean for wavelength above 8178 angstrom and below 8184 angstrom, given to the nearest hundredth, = 2.29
